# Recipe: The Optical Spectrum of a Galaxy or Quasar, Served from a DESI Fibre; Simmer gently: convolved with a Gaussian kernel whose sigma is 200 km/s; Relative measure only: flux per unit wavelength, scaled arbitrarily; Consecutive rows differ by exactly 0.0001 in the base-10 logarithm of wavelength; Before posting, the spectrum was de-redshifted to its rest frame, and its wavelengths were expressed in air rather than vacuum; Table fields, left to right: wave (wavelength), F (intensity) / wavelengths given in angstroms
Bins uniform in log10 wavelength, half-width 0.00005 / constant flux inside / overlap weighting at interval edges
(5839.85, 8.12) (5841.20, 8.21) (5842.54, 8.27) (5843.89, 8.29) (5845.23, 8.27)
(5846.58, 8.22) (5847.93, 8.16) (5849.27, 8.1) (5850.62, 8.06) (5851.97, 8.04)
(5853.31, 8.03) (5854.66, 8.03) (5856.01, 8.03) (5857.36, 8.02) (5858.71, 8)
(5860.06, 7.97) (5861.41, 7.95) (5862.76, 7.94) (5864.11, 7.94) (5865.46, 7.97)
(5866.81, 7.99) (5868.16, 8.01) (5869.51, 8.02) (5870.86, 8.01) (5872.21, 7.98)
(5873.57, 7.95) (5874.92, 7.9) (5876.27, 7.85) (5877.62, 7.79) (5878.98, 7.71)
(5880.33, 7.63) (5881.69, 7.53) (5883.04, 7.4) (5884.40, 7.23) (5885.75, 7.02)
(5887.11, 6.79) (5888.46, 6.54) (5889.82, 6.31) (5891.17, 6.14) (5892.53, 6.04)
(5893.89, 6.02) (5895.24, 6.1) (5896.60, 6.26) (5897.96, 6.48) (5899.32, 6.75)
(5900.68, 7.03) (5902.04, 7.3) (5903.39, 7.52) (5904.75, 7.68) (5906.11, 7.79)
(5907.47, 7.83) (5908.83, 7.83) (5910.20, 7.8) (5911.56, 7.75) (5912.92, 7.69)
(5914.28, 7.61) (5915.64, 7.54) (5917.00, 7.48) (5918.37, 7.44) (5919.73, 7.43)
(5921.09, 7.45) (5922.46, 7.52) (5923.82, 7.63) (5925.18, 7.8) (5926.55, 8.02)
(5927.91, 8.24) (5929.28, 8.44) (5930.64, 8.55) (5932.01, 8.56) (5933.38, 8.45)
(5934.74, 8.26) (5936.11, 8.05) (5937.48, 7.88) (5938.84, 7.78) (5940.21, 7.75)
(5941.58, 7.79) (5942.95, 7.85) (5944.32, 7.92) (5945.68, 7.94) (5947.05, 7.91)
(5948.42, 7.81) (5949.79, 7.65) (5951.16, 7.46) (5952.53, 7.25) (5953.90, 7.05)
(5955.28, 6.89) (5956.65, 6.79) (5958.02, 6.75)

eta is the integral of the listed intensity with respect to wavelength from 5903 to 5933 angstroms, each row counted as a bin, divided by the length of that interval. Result 7.8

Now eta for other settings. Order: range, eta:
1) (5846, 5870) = 8.0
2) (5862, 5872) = 8.0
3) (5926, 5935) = 8.4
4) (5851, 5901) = 7.4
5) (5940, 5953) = 7.7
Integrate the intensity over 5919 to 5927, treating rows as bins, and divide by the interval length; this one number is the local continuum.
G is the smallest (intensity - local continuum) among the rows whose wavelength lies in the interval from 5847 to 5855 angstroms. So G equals 0.40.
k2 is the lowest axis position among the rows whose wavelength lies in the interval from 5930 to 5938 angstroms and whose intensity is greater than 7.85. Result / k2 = 5930.64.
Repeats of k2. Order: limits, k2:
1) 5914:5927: 5926.55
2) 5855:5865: 5856.01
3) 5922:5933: 5926.55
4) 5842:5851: 5842.54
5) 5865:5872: 5865.46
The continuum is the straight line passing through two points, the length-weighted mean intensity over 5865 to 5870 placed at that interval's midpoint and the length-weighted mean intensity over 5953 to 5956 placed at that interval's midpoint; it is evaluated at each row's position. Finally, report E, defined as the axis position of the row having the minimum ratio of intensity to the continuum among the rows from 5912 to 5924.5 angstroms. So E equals 5918.37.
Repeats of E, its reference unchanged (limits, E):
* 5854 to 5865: 5861.41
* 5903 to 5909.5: 5903.39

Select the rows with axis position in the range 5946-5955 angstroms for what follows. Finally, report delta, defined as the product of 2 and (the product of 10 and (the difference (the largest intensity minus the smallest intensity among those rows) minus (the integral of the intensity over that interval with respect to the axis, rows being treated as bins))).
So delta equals -1333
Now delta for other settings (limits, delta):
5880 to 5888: -1140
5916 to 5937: -3315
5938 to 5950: -1874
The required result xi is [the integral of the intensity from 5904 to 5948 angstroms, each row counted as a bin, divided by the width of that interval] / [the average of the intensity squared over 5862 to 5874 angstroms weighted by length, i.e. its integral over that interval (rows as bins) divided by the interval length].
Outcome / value 0.124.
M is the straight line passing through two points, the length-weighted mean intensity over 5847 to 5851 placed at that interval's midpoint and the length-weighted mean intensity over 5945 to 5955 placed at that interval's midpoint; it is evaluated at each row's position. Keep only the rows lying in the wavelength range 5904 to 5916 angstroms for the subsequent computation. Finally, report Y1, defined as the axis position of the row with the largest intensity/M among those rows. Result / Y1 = 5908.83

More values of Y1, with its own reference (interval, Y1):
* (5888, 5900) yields 5899.32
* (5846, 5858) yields 5846.58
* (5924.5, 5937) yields 5932.01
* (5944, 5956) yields 5945.68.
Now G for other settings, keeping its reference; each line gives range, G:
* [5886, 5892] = -1.49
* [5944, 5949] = 0.18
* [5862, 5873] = 0.31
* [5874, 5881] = 0.00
